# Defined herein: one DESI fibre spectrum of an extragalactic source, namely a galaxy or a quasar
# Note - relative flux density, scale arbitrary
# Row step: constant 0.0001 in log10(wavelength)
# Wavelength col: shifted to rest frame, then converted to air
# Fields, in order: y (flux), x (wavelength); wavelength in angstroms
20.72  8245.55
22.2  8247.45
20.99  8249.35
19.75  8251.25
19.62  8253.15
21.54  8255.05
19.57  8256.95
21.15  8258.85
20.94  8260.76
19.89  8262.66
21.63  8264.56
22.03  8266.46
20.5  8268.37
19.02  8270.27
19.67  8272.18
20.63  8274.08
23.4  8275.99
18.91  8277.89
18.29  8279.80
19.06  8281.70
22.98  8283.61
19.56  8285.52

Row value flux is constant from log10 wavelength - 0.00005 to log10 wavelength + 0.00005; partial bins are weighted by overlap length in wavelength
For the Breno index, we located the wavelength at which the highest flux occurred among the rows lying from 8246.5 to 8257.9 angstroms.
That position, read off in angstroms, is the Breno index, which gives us 8247.45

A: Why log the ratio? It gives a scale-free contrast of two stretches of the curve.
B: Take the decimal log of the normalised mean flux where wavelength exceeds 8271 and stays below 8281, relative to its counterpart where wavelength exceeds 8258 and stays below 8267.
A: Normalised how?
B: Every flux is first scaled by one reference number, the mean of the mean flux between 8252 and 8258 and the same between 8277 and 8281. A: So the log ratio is -0.020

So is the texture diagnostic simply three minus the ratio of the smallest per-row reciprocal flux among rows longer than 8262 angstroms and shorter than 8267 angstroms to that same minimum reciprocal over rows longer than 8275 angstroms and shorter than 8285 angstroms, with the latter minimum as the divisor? 1.94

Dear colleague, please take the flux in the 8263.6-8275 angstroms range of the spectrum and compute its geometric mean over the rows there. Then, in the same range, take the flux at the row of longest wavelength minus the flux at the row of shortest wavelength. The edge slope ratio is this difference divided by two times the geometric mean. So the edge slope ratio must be -0.02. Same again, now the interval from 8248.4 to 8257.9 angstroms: -0.04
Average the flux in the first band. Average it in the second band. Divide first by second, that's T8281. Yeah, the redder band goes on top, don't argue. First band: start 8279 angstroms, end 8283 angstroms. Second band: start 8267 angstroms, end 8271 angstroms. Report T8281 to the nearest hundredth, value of 0.95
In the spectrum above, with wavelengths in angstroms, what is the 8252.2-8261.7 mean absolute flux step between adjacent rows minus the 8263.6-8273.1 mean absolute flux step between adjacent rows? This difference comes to 0.4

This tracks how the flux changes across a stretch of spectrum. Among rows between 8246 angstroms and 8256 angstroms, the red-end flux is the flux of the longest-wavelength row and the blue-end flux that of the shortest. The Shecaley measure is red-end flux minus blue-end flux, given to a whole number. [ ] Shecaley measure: -1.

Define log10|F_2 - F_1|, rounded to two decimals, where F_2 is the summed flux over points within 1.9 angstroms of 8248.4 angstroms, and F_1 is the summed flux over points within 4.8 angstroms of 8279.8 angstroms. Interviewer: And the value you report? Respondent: 1.77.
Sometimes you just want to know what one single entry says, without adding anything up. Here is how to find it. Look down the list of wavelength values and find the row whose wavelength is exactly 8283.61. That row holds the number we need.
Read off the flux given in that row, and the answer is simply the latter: 22.98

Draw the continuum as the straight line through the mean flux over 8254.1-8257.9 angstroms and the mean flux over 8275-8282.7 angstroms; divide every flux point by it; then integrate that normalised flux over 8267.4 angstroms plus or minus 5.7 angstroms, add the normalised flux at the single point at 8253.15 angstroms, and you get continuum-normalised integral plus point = 12.5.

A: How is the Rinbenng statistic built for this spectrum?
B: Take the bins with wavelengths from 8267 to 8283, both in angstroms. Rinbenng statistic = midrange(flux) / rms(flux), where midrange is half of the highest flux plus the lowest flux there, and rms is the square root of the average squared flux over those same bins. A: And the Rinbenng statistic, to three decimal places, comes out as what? 1.043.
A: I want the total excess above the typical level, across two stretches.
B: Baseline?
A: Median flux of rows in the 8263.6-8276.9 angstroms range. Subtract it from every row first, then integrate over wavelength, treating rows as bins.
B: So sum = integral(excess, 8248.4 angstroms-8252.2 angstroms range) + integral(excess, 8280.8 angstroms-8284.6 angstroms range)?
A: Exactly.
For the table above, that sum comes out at 0.5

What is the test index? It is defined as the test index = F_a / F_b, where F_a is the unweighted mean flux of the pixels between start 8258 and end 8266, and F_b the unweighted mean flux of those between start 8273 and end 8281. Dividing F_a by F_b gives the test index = 1.03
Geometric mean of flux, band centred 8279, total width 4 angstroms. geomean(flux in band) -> 18.6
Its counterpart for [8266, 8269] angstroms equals 21.3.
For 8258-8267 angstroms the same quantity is 21.1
